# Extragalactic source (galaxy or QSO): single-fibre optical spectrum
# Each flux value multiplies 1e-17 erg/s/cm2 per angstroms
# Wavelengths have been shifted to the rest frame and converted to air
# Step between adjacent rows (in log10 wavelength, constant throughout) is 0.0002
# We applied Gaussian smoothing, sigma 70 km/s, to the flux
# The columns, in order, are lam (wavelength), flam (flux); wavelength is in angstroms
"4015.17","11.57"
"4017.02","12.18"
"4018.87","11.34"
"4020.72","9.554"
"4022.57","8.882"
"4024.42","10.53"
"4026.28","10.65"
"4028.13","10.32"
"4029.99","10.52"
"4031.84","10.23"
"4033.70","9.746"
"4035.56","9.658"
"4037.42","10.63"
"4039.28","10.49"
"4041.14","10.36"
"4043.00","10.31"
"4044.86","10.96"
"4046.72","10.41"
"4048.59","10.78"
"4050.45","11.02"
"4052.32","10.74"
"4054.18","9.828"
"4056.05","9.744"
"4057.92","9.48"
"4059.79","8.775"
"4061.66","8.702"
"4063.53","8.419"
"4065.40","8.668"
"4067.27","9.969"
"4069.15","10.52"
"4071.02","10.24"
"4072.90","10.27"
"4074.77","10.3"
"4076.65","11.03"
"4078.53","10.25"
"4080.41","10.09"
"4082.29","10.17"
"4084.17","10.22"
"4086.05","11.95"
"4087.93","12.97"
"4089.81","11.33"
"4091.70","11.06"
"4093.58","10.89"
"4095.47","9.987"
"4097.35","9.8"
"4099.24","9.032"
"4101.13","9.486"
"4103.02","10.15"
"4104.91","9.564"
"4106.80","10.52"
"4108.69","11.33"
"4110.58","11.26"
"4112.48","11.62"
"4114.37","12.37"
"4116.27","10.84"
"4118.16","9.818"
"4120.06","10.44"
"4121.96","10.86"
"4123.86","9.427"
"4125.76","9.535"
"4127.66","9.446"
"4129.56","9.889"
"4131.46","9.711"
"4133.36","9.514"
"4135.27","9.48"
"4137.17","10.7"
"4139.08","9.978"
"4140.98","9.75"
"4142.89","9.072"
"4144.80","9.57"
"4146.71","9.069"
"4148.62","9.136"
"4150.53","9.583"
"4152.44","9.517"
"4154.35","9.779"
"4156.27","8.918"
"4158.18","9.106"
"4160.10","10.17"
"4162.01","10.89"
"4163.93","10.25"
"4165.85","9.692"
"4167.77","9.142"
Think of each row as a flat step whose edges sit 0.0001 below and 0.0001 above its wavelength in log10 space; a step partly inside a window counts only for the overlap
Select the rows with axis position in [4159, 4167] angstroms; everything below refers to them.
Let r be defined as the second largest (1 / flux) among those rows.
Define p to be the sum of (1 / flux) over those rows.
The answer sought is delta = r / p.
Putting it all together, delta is 0.252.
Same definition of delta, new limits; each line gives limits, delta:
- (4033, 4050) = 0.118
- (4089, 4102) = 0.153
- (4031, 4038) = 0.258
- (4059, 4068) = 0.205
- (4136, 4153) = 0.117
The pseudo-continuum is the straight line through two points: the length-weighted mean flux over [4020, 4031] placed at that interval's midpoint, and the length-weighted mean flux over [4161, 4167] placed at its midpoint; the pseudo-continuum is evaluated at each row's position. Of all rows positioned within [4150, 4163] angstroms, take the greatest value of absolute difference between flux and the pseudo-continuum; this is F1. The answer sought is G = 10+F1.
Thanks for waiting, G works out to 11.3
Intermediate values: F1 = 1.31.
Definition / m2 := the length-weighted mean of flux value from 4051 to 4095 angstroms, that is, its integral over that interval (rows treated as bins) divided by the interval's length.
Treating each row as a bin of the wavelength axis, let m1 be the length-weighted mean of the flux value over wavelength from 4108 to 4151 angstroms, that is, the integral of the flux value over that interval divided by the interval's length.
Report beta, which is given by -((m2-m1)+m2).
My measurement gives -10.4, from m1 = 10.1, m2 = 10.2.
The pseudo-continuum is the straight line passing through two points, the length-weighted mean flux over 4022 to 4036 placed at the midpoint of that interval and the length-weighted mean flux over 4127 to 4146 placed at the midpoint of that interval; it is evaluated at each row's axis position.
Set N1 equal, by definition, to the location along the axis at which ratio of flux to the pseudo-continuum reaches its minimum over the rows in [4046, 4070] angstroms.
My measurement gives 4063.53 angstroms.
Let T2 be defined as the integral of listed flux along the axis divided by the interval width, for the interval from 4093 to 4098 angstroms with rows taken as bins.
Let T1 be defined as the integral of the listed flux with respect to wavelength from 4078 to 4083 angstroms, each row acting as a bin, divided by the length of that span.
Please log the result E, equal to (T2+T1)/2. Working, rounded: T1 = 10.2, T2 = 10.2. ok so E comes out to 10.2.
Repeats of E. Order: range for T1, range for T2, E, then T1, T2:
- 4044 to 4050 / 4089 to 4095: 10.9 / 10.7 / 11.0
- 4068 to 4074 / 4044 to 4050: 10.5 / 10.3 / 10.7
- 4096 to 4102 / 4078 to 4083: 9.8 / 9.5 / 10.2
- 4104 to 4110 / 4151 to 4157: 10.0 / 10.5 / 9.4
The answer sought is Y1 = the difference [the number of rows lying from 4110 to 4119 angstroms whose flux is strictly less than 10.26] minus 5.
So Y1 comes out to -4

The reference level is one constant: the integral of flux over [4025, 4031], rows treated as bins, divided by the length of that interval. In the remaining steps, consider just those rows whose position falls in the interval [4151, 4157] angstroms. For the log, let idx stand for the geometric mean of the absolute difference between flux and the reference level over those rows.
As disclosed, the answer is 1.0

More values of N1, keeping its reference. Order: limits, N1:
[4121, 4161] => 4156.27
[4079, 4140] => 4099.24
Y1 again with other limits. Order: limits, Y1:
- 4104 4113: -4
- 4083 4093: -4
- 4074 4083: -2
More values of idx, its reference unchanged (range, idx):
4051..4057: 0.5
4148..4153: 1.1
